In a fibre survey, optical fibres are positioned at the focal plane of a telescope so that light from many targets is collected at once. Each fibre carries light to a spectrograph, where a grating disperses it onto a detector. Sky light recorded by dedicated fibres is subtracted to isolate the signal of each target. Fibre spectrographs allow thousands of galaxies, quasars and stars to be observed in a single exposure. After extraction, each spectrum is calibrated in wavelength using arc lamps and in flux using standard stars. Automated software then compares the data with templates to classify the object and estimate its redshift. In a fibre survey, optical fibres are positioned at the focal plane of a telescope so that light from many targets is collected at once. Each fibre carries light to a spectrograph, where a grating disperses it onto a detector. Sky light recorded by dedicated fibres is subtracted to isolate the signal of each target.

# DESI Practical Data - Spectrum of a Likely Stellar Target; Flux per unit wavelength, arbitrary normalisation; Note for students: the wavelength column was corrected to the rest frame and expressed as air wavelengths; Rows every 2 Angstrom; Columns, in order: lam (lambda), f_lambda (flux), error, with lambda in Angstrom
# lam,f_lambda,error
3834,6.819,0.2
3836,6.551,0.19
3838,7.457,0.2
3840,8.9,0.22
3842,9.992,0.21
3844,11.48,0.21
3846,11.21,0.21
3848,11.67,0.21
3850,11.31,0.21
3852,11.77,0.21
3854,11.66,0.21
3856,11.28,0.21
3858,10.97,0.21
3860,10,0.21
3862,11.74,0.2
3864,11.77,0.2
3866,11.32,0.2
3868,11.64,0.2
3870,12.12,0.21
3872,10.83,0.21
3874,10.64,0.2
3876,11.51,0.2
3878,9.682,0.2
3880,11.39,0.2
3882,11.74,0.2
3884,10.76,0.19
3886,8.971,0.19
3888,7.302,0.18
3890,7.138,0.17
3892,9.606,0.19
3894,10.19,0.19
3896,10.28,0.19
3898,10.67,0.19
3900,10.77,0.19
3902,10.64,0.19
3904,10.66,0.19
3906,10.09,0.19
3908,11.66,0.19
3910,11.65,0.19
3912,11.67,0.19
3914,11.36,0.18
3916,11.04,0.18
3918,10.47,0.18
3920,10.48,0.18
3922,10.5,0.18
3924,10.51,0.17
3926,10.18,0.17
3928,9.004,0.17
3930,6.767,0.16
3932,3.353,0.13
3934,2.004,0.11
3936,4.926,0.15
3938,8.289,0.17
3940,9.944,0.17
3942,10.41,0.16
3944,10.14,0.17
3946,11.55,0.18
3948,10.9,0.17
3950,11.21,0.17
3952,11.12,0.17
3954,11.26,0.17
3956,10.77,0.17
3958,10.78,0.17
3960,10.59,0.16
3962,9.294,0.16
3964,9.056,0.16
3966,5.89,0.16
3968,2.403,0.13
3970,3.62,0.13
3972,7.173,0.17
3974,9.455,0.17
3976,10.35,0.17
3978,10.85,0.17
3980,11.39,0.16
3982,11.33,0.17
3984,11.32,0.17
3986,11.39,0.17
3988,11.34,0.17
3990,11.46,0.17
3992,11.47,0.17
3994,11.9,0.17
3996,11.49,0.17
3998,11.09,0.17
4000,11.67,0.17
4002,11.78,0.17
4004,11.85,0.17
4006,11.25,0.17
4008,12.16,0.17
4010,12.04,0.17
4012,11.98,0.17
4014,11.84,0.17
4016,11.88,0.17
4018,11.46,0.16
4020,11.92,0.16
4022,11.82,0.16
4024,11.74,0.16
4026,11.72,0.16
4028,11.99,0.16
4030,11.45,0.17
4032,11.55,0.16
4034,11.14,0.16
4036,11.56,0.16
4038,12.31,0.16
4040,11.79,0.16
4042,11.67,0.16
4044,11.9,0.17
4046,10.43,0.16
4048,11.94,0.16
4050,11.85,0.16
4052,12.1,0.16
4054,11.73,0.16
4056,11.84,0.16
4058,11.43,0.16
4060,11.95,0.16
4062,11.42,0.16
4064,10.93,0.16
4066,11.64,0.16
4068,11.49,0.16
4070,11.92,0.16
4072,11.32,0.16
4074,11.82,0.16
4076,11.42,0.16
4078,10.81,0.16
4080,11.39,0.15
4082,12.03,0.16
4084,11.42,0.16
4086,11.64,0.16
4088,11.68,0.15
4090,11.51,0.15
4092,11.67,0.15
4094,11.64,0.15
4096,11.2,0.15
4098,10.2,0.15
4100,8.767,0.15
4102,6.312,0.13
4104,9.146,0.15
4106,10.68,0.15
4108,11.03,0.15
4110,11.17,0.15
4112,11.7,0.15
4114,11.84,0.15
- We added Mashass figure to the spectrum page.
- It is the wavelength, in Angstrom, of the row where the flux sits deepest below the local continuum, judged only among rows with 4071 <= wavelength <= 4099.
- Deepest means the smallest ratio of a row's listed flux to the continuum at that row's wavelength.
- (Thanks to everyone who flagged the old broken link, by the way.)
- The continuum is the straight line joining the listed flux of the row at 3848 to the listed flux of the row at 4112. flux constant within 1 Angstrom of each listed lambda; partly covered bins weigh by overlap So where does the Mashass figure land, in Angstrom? 4098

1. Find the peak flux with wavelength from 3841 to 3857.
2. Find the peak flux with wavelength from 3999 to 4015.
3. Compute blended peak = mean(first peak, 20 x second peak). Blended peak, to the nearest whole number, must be 127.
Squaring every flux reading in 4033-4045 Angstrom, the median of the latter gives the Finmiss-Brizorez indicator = 138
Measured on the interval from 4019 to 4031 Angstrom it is 139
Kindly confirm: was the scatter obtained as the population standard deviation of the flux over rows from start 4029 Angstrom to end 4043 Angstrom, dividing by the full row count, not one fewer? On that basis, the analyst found 0.33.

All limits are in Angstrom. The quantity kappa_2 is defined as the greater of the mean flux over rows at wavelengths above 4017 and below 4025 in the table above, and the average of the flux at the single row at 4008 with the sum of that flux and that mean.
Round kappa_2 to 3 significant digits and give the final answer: 18.0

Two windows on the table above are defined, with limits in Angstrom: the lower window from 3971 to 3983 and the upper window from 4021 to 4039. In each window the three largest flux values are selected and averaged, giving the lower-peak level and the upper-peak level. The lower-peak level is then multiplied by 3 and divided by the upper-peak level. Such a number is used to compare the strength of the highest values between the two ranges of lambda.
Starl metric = 2.79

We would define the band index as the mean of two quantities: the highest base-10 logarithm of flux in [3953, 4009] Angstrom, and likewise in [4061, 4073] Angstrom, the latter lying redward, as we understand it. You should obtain 1.081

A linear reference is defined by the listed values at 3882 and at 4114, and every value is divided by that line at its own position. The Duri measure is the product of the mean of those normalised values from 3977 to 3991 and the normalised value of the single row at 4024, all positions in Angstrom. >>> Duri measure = 0.95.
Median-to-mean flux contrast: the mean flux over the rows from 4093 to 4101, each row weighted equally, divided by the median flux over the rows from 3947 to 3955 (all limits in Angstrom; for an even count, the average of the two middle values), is 0.94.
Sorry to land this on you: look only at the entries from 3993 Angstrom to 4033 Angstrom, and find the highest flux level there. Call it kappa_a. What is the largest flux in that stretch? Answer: 12.16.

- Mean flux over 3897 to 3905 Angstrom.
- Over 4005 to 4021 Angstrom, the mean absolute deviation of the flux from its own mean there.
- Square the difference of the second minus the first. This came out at 109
